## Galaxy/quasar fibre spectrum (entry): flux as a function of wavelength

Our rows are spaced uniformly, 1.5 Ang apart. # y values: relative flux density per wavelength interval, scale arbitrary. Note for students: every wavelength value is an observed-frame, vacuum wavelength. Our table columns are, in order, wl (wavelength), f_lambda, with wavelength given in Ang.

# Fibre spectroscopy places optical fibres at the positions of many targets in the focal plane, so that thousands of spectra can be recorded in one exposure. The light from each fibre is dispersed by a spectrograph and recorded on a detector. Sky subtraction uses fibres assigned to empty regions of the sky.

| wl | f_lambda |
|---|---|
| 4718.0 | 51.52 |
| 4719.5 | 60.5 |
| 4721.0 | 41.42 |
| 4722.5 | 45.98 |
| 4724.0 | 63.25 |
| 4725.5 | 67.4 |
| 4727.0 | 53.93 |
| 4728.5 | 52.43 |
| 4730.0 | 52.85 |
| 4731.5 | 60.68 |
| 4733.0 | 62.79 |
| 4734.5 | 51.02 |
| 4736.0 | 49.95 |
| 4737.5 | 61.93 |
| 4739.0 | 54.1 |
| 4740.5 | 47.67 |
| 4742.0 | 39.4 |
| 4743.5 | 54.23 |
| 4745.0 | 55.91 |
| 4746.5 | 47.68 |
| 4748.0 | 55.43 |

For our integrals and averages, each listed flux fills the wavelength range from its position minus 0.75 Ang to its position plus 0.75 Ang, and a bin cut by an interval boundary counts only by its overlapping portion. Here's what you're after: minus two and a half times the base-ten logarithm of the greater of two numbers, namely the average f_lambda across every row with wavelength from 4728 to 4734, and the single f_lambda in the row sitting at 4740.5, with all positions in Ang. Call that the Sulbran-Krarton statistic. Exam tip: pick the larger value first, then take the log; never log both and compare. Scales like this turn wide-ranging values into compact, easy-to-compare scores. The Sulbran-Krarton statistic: -4.39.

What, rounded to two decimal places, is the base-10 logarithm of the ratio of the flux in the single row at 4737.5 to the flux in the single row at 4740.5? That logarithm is 0.11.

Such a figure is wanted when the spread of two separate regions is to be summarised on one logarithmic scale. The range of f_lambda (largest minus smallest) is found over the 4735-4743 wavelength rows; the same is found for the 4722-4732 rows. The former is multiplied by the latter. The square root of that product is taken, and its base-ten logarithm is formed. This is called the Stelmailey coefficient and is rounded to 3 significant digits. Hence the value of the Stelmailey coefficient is 1.34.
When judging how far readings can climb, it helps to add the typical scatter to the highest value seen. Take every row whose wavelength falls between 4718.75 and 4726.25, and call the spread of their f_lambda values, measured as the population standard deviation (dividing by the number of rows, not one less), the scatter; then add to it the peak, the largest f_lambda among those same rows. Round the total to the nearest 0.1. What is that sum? 77.6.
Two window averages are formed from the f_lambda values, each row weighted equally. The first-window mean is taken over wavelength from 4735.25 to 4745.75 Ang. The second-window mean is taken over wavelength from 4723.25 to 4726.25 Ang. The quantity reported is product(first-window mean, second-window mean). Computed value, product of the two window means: 3389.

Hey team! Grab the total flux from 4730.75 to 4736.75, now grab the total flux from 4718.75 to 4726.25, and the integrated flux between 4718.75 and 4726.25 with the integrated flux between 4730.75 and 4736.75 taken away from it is 81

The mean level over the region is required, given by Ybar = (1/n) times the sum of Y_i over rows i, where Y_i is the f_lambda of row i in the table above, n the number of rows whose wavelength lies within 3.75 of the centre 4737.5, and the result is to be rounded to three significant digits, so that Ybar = 52.9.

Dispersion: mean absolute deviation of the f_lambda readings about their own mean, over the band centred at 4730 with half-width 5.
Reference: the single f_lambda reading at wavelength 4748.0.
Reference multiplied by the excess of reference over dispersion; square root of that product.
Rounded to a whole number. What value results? 53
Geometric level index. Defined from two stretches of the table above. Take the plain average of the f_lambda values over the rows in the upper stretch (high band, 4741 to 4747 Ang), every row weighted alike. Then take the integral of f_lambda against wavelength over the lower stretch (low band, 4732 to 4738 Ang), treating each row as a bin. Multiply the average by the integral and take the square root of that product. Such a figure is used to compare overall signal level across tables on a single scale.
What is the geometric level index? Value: 129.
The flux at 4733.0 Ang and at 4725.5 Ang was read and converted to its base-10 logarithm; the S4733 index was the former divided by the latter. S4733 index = 0.98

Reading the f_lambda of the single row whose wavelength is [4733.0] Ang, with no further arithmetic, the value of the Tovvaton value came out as 62.79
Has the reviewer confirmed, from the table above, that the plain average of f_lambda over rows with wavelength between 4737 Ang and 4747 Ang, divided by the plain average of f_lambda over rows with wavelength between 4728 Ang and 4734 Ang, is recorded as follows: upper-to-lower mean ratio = 0.90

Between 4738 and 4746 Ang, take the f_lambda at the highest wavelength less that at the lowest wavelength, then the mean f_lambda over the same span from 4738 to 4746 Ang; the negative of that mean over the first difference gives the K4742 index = -28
